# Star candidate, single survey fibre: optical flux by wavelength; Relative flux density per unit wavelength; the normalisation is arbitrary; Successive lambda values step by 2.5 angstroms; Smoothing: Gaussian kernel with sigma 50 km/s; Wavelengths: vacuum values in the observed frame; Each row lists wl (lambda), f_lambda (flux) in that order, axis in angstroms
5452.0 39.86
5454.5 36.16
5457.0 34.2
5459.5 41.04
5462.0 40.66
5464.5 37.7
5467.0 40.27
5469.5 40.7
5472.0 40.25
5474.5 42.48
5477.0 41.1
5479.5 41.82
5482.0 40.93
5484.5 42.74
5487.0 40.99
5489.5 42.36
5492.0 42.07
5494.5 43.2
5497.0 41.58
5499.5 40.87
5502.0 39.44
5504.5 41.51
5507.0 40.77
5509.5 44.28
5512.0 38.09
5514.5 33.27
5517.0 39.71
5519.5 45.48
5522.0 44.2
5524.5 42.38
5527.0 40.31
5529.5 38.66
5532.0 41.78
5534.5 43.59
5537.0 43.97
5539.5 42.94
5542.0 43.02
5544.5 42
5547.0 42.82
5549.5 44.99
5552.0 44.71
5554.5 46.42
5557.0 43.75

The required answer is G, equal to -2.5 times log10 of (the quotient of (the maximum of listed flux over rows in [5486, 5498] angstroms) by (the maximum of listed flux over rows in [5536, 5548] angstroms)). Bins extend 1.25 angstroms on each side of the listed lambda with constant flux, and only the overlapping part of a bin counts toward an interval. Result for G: 0.019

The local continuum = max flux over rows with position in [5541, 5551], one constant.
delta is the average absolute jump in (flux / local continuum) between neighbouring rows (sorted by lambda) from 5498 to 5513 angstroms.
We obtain 0.062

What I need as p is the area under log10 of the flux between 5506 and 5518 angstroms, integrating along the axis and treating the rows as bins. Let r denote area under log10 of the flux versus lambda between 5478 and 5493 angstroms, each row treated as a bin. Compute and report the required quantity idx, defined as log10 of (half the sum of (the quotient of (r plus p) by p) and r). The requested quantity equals 1.1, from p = 19.1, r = 24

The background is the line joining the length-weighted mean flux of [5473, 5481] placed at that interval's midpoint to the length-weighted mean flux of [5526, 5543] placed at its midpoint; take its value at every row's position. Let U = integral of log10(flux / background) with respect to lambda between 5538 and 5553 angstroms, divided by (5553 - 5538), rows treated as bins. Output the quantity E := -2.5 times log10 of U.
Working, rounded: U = 0.013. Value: 5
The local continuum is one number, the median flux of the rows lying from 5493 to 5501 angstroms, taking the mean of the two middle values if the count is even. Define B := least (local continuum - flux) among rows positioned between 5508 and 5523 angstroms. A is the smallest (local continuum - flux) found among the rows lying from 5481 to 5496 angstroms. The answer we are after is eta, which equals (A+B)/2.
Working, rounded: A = -1.6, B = -3.9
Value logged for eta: -2.8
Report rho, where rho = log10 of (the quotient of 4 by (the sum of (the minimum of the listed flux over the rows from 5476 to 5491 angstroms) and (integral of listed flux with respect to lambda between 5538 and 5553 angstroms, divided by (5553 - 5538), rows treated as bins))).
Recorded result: -1.32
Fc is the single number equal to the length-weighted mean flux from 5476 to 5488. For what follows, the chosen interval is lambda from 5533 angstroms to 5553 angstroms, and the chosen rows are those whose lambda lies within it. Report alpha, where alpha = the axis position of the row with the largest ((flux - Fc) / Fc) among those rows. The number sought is 5549.5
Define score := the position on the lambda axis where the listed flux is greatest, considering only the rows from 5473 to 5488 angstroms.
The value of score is 5484.5 angstroms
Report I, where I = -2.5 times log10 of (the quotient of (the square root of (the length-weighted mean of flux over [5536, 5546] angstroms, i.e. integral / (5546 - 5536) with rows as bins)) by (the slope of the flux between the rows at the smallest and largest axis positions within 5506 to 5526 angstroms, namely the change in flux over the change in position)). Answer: -4.6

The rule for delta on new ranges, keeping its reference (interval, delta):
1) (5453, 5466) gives 0.067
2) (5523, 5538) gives 0.040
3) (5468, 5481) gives 0.027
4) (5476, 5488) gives 0.029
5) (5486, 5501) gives 0.023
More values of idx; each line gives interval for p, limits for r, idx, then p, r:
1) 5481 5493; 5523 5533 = 1.0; 19.5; 16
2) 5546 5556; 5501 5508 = 0.8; 16.5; 11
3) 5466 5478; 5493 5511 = 1.2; 19.3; 29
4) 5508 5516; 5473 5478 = 0.7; 12.7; 8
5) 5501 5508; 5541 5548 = 0.8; 11.3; 11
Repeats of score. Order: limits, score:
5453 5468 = 5459.5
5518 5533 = 5519.5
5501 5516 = 5509.5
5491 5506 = 5494.5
